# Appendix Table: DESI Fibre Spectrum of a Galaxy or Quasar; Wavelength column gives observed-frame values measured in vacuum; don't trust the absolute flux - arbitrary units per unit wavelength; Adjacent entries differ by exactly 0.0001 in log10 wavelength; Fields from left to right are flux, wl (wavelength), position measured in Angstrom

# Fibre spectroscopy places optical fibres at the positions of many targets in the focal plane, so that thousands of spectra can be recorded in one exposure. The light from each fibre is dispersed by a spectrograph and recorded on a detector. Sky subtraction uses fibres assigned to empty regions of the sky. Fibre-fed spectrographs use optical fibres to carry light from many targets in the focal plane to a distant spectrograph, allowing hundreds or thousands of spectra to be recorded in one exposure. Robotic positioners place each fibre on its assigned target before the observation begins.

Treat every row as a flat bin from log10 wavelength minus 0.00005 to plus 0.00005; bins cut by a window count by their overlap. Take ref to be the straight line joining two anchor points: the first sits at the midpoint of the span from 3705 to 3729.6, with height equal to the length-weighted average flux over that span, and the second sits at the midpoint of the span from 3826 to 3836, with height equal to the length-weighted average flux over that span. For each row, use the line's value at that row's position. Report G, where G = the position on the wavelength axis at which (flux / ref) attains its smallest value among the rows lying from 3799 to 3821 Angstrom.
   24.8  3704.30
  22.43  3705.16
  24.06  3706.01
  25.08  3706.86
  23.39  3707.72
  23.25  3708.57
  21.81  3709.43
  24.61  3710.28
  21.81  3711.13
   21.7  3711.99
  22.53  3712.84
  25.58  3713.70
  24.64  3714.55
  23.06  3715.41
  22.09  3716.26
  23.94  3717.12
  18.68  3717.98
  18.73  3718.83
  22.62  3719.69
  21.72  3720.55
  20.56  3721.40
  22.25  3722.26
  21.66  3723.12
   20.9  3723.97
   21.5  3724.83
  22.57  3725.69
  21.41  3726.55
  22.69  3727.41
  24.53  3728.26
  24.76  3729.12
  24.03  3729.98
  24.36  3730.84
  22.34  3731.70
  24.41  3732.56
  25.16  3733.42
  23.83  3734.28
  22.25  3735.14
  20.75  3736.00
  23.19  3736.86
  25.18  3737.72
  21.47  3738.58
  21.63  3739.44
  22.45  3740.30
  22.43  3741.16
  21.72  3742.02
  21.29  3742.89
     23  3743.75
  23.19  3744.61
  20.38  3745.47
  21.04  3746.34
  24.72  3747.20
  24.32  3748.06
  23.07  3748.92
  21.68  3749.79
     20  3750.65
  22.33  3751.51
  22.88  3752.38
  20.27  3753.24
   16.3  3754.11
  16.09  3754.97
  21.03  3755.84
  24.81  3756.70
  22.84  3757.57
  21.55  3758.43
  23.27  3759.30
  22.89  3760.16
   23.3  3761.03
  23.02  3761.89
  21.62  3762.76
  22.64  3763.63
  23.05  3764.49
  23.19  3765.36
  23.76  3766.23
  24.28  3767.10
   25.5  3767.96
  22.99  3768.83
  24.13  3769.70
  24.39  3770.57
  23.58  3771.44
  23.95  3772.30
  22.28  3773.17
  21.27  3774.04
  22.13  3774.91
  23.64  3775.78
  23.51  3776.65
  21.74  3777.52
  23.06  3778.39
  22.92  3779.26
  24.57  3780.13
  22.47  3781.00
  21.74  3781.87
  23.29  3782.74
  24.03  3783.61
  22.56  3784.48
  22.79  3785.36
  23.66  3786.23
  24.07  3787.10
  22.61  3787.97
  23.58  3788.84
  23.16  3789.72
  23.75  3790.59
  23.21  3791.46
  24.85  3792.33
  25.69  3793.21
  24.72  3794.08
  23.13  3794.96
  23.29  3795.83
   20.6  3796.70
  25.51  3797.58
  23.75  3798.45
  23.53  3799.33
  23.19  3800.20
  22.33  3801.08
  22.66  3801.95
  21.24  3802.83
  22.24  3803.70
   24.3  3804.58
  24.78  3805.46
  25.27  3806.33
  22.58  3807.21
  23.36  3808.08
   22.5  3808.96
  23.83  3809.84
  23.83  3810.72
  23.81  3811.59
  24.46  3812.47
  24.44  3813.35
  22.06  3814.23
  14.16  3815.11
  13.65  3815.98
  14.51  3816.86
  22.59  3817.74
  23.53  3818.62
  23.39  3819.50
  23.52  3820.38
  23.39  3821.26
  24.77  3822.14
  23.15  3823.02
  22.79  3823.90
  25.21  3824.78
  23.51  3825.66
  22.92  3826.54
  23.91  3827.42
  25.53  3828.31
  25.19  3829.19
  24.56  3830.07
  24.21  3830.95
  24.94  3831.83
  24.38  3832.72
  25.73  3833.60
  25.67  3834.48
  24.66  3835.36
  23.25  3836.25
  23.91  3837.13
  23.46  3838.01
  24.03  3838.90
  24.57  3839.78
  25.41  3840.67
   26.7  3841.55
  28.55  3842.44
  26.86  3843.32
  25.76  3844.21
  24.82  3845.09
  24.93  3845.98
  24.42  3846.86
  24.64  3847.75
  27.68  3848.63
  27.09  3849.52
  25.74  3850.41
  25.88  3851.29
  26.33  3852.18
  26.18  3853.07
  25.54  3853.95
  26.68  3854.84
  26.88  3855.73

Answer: 3815.98 Angstrom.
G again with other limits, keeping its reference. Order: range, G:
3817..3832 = 3817.74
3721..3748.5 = 3745.47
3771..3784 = 3774.04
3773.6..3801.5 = 3796.70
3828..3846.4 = 3836.25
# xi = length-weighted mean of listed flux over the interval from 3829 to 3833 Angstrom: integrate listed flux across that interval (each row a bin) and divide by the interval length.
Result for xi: 24.6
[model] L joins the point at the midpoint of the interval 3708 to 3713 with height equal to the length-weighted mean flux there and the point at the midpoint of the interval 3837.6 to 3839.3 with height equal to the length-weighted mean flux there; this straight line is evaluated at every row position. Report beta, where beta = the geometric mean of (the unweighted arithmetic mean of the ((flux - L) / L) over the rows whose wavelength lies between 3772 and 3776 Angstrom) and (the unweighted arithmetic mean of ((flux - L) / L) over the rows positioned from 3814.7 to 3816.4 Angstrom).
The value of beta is 0.095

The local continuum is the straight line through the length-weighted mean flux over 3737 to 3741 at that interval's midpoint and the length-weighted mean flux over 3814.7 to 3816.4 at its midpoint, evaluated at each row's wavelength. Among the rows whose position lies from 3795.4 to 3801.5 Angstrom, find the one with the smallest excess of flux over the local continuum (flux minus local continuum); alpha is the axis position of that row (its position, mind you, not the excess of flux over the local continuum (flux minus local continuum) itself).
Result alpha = 3796.70 Angstrom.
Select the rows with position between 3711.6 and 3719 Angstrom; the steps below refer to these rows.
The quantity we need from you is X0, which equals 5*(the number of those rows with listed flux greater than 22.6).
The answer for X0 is 20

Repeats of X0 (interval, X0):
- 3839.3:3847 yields 45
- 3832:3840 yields 45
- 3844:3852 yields 45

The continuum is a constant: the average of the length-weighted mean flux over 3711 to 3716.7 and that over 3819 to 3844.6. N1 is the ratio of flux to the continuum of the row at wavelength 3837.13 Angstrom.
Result 1.002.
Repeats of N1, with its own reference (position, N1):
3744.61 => 0.972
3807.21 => 0.946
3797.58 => 1.069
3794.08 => 1.036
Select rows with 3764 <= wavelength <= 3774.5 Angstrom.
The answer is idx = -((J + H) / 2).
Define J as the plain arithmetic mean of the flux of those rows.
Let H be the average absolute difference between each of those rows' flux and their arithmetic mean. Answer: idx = -12.2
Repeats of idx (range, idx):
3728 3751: -12.1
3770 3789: -11.9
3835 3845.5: -13.2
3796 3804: -11.9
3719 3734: -12.0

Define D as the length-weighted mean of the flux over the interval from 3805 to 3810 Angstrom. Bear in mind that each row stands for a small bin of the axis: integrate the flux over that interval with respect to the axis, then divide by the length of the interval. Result 23.7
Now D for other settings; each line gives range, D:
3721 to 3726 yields 21.5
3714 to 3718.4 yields 22.6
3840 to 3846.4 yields 26.1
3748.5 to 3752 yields 21.7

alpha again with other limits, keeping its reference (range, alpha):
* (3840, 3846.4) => 3845.09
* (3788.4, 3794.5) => 3789.72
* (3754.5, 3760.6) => 3754.97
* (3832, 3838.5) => 3836.25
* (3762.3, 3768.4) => 3762.76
